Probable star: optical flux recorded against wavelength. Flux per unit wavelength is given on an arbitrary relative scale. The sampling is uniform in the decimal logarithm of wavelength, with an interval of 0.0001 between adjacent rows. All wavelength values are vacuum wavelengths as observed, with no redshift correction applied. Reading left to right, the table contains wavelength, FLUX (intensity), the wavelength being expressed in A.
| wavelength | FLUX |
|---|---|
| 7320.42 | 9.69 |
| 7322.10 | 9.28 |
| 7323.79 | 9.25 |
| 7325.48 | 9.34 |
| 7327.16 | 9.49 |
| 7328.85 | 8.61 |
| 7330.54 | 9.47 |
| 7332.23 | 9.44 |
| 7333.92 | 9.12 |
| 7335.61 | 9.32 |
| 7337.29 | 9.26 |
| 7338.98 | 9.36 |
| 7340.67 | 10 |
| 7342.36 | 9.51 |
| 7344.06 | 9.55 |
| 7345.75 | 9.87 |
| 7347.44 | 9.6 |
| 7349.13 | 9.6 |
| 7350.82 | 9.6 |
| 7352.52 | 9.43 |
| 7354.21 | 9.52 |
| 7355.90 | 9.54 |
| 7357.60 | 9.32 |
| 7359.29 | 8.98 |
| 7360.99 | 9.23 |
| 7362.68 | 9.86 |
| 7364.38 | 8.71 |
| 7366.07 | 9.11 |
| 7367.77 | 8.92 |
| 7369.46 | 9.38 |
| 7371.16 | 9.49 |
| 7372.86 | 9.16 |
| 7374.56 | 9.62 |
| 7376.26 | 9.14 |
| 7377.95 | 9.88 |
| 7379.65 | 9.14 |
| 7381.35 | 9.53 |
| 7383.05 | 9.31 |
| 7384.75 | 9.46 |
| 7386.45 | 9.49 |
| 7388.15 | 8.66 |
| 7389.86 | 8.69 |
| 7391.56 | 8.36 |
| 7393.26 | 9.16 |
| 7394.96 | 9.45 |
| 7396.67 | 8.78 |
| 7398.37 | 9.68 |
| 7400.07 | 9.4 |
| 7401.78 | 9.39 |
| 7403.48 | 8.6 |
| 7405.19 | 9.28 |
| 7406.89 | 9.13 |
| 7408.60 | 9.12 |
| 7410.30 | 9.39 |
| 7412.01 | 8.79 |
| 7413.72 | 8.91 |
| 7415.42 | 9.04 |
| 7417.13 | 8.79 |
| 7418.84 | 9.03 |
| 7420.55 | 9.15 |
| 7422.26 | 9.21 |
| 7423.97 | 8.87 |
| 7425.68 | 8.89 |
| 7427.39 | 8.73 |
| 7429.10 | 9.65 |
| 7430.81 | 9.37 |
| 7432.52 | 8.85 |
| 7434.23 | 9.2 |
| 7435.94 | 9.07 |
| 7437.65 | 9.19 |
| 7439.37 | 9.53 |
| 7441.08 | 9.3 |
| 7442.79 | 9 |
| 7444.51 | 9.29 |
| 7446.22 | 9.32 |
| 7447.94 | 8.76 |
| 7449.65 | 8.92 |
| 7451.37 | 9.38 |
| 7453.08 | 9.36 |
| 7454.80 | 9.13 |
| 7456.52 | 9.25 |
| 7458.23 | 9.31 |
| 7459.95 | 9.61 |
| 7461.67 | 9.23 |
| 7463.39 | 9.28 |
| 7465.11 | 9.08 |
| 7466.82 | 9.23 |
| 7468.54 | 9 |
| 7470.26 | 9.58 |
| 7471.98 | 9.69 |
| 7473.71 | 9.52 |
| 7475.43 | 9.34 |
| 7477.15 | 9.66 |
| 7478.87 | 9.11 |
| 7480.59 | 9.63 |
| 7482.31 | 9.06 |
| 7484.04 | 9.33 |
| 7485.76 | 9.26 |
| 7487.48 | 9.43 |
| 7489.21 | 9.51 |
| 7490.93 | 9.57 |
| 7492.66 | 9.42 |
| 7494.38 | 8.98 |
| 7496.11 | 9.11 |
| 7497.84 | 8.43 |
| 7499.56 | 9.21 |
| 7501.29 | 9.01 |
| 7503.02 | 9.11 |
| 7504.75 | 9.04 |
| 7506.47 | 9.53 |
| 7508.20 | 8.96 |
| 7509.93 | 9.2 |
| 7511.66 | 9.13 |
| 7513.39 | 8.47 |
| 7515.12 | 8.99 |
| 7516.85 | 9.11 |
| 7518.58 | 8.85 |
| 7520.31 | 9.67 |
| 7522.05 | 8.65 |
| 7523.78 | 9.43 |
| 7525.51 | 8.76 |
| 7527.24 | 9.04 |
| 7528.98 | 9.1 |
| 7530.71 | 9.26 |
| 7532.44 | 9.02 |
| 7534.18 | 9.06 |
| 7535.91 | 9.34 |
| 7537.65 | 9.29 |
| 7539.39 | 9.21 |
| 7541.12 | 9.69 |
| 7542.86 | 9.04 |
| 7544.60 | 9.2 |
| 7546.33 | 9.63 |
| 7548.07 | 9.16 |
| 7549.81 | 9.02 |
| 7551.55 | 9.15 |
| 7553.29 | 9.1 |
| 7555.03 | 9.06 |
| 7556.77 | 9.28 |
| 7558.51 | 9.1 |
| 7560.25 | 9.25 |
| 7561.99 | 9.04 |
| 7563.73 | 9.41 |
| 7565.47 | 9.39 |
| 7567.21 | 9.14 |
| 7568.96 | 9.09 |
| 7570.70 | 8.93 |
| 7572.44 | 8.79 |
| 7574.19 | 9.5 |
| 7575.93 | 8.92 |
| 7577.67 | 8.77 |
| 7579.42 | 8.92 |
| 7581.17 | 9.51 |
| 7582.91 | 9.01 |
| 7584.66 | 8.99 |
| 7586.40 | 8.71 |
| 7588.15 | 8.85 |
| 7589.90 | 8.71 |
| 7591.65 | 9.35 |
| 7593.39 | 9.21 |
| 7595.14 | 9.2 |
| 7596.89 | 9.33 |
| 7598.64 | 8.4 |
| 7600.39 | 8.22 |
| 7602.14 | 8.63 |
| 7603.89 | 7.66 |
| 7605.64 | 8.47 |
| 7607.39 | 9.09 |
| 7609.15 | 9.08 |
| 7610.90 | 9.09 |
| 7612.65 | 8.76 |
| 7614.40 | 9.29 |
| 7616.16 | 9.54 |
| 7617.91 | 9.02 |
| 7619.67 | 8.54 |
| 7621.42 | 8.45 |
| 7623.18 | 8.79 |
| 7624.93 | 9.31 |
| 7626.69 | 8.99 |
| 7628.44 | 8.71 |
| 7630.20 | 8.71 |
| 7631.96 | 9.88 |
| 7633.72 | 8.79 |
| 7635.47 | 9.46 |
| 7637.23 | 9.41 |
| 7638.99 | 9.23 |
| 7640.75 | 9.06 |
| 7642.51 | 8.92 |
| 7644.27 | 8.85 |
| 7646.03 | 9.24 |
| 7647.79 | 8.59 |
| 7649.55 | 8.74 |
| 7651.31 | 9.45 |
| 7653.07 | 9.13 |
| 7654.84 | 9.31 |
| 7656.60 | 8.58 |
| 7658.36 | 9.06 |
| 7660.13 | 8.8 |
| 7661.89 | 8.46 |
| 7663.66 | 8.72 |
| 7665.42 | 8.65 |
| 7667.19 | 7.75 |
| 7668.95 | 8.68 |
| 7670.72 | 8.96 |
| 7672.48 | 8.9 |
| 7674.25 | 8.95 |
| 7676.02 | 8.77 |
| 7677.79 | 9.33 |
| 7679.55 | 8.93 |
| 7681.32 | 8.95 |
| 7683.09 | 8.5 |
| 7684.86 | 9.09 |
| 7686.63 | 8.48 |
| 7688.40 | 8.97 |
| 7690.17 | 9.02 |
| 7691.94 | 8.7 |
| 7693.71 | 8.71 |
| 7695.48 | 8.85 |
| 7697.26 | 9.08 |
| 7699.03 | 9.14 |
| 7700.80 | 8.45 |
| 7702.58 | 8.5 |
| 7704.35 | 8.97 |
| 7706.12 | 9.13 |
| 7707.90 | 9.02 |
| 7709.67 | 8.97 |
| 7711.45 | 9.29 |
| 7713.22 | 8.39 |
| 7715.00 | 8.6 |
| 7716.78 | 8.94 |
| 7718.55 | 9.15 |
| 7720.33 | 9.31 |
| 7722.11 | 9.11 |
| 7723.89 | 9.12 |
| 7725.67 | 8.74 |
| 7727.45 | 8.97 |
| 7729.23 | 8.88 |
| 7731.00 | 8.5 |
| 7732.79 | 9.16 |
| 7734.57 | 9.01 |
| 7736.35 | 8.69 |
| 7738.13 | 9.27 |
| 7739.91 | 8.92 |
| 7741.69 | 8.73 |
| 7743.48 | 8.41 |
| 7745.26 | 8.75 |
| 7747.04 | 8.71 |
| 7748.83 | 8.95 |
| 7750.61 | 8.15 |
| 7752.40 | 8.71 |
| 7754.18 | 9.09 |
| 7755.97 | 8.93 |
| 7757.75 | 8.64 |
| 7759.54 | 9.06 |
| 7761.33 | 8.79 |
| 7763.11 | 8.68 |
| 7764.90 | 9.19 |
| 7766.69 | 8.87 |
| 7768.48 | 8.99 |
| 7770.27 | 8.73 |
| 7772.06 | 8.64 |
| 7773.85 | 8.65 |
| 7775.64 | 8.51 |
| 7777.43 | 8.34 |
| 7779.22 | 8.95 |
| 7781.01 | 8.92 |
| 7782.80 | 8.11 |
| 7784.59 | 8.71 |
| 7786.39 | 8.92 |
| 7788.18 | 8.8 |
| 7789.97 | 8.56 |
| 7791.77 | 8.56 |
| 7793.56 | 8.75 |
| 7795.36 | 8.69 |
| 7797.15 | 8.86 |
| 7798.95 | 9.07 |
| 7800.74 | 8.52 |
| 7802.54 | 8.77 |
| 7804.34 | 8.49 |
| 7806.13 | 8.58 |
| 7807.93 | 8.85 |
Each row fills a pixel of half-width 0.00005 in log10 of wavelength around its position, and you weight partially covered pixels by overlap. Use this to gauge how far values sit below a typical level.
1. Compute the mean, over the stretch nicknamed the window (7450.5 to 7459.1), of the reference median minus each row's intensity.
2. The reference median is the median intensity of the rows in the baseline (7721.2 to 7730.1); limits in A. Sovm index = -0.3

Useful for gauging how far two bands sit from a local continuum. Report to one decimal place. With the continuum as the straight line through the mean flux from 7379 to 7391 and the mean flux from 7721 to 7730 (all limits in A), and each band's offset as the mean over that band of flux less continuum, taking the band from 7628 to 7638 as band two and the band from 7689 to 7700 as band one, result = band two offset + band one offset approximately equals 0.1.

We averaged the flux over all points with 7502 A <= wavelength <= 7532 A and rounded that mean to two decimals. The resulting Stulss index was 9.08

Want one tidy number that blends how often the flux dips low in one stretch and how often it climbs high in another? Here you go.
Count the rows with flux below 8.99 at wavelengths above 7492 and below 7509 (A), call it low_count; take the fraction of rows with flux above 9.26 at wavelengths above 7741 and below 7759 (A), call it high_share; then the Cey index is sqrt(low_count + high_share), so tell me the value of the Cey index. 1.7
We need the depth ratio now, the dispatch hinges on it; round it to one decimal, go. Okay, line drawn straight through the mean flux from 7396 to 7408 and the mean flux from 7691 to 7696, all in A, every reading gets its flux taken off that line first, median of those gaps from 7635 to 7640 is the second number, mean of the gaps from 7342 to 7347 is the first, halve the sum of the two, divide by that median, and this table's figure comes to 0.8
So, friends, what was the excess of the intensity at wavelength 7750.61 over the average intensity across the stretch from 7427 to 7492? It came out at -1.1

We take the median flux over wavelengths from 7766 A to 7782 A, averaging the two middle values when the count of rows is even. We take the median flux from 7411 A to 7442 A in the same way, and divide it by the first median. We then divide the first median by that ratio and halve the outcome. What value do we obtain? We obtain 4.21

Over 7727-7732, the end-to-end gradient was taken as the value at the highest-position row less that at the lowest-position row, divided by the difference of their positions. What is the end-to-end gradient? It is -0.13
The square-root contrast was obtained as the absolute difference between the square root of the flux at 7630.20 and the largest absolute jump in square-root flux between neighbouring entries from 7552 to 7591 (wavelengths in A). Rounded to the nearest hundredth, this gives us 2.83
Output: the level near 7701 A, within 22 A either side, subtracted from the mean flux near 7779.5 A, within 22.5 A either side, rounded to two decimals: -0.15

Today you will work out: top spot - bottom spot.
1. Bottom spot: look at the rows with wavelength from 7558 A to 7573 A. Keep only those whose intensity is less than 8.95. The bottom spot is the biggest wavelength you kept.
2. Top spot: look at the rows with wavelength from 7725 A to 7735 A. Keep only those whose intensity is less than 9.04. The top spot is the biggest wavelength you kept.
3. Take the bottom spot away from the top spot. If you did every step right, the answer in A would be 162.1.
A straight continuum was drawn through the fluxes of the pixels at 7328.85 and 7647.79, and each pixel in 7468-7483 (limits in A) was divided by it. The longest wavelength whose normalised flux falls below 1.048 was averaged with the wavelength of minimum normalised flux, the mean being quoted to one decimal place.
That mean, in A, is 7468.5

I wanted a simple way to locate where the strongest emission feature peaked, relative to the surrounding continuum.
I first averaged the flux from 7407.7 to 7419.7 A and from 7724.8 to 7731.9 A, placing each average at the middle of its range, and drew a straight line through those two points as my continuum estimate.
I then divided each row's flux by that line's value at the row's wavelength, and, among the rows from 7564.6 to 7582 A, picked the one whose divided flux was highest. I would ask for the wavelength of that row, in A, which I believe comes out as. 7581.17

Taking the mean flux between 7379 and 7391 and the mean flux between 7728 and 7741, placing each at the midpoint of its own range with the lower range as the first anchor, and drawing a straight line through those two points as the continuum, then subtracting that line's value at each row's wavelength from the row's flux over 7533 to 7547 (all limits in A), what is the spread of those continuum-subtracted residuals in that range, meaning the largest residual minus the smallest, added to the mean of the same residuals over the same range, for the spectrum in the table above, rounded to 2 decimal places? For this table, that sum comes 0.89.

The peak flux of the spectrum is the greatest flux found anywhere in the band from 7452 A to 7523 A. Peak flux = 9.69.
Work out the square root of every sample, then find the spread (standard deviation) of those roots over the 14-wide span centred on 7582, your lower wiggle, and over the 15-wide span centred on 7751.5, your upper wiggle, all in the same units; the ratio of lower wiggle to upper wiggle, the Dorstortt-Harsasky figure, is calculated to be 0.84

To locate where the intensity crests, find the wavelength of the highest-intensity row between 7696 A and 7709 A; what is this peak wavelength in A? 7699.03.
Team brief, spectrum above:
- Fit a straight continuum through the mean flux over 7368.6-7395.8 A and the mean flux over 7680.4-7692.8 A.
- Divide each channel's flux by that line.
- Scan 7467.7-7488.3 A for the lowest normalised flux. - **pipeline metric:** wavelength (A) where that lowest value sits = 7468.54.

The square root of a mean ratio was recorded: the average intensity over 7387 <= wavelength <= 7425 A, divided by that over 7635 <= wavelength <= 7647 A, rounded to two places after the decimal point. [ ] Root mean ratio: 0.99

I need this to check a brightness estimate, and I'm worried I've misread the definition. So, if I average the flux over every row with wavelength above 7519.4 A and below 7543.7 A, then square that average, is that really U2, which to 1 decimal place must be 84.3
